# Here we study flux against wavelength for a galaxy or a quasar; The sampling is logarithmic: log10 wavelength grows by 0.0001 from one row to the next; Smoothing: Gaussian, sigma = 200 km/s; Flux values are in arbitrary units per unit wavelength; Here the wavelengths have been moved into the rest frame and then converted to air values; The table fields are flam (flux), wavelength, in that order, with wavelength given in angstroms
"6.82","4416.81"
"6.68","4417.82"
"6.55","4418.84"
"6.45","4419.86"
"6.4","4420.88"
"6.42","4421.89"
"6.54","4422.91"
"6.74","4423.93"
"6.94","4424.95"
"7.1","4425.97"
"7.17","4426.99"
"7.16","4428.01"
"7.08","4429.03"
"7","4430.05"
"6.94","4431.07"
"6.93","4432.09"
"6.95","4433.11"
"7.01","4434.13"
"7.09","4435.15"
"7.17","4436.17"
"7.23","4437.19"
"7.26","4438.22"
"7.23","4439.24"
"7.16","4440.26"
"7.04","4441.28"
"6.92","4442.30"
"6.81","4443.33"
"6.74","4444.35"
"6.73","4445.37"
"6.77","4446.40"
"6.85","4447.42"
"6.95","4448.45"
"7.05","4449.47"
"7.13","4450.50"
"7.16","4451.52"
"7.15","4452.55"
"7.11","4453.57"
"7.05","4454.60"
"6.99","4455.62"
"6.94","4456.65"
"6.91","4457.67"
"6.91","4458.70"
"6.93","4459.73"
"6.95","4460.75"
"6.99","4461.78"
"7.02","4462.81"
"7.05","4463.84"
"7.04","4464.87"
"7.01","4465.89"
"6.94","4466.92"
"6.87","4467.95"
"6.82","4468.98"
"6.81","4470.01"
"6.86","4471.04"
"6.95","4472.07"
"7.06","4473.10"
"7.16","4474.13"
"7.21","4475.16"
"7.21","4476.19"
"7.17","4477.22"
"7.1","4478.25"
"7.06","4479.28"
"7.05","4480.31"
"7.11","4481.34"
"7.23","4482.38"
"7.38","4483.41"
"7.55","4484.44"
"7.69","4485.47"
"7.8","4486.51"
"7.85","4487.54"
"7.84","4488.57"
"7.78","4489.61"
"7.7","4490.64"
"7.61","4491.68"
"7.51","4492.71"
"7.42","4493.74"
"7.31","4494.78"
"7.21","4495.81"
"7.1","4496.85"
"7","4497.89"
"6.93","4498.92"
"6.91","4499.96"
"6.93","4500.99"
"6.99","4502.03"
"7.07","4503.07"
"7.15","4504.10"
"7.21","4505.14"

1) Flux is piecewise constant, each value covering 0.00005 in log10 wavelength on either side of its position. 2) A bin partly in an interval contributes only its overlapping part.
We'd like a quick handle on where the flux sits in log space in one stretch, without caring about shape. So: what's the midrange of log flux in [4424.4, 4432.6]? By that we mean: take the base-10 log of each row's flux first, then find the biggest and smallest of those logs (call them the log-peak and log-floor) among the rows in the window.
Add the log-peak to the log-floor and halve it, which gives 0.848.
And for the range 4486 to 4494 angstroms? 0.883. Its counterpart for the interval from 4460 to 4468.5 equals 0.843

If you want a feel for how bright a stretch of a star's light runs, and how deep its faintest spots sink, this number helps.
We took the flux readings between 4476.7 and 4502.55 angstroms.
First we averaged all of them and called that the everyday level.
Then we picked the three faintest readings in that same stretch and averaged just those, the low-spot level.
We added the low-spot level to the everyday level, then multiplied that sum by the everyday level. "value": 104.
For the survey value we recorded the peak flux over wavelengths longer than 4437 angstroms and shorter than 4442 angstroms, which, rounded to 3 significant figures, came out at 7.26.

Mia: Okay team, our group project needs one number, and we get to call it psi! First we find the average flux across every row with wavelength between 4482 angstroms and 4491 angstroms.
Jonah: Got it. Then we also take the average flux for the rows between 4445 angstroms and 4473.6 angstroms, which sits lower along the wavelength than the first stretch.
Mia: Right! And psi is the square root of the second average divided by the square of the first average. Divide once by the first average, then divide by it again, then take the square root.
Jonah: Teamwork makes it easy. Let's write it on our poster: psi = 0.345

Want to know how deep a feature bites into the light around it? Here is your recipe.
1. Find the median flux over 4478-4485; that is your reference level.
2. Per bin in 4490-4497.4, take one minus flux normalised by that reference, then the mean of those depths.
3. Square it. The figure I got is 0.0018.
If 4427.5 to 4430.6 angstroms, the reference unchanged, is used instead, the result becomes 0.0000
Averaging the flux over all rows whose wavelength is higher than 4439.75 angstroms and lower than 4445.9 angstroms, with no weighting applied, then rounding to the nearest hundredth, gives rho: 6.90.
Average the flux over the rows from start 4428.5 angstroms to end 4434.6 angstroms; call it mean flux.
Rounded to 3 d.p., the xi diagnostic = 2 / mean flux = 0.286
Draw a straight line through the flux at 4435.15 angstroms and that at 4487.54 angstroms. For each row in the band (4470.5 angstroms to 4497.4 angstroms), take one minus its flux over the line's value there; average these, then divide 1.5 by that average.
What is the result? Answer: 26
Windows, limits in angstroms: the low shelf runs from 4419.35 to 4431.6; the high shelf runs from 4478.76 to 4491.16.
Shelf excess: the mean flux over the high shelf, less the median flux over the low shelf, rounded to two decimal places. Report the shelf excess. 0.56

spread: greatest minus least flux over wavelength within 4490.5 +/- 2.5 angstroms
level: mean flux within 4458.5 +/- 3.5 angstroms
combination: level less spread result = 6.62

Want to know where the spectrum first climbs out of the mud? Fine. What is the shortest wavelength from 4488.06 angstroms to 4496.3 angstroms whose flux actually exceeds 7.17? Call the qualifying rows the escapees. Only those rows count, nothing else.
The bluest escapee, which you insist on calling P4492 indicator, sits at 4488.57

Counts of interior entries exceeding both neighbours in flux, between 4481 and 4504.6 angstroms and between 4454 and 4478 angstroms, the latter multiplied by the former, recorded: 1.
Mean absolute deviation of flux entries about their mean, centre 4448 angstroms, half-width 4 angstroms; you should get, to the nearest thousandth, 0.150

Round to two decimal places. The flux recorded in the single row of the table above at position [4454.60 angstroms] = 7.05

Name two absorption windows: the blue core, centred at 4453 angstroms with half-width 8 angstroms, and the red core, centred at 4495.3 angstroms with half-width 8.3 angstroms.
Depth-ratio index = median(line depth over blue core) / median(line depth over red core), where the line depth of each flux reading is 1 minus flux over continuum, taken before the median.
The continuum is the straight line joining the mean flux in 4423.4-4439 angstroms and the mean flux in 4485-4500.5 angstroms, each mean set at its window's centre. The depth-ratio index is 1.3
